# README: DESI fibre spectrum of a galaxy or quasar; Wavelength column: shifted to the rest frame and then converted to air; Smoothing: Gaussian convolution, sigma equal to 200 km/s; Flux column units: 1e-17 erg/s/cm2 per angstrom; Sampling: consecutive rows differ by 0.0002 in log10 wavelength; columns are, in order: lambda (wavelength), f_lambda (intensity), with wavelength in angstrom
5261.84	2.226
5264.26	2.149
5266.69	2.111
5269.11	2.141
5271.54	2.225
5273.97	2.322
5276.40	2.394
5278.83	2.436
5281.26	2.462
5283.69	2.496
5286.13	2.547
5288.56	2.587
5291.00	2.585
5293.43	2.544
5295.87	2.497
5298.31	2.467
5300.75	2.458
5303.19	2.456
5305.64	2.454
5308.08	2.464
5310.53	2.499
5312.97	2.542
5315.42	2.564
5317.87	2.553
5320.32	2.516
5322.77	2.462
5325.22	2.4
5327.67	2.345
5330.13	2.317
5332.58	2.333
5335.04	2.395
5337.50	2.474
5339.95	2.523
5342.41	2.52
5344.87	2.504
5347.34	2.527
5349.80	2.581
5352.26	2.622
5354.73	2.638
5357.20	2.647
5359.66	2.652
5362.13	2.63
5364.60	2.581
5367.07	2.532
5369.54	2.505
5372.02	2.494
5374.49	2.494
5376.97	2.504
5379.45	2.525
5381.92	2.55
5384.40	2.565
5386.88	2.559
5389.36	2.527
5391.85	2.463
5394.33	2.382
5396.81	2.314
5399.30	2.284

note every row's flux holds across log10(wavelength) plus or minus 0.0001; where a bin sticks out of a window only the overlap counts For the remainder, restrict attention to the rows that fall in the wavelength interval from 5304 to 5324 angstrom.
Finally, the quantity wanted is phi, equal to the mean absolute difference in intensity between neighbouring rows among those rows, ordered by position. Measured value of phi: 0.030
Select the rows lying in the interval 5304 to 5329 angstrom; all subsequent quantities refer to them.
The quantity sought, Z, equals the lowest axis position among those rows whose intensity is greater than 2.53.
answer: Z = 5312.97 angstrom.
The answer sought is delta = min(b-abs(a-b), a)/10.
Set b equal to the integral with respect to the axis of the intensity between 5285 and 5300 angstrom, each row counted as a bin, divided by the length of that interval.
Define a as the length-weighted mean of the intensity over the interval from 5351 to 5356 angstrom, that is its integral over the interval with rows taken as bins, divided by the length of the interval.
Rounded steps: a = 2.63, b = 2.54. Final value 0.244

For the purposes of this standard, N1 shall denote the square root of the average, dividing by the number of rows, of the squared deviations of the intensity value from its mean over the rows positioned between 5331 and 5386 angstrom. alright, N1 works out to 0.08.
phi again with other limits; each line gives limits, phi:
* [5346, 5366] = 0.028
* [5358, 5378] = 0.024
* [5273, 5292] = 0.038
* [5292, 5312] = 0.019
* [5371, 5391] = 0.016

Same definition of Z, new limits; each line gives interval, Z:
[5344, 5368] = 5349.80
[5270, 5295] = 5286.13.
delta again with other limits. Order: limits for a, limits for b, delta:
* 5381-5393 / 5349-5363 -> 0.253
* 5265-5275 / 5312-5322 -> 0.219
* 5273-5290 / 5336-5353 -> 0.247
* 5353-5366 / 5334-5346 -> 0.234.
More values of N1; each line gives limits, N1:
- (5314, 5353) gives 0.09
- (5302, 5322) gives 0.04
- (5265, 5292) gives 0.16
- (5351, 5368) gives 0.04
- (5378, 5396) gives 0.06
